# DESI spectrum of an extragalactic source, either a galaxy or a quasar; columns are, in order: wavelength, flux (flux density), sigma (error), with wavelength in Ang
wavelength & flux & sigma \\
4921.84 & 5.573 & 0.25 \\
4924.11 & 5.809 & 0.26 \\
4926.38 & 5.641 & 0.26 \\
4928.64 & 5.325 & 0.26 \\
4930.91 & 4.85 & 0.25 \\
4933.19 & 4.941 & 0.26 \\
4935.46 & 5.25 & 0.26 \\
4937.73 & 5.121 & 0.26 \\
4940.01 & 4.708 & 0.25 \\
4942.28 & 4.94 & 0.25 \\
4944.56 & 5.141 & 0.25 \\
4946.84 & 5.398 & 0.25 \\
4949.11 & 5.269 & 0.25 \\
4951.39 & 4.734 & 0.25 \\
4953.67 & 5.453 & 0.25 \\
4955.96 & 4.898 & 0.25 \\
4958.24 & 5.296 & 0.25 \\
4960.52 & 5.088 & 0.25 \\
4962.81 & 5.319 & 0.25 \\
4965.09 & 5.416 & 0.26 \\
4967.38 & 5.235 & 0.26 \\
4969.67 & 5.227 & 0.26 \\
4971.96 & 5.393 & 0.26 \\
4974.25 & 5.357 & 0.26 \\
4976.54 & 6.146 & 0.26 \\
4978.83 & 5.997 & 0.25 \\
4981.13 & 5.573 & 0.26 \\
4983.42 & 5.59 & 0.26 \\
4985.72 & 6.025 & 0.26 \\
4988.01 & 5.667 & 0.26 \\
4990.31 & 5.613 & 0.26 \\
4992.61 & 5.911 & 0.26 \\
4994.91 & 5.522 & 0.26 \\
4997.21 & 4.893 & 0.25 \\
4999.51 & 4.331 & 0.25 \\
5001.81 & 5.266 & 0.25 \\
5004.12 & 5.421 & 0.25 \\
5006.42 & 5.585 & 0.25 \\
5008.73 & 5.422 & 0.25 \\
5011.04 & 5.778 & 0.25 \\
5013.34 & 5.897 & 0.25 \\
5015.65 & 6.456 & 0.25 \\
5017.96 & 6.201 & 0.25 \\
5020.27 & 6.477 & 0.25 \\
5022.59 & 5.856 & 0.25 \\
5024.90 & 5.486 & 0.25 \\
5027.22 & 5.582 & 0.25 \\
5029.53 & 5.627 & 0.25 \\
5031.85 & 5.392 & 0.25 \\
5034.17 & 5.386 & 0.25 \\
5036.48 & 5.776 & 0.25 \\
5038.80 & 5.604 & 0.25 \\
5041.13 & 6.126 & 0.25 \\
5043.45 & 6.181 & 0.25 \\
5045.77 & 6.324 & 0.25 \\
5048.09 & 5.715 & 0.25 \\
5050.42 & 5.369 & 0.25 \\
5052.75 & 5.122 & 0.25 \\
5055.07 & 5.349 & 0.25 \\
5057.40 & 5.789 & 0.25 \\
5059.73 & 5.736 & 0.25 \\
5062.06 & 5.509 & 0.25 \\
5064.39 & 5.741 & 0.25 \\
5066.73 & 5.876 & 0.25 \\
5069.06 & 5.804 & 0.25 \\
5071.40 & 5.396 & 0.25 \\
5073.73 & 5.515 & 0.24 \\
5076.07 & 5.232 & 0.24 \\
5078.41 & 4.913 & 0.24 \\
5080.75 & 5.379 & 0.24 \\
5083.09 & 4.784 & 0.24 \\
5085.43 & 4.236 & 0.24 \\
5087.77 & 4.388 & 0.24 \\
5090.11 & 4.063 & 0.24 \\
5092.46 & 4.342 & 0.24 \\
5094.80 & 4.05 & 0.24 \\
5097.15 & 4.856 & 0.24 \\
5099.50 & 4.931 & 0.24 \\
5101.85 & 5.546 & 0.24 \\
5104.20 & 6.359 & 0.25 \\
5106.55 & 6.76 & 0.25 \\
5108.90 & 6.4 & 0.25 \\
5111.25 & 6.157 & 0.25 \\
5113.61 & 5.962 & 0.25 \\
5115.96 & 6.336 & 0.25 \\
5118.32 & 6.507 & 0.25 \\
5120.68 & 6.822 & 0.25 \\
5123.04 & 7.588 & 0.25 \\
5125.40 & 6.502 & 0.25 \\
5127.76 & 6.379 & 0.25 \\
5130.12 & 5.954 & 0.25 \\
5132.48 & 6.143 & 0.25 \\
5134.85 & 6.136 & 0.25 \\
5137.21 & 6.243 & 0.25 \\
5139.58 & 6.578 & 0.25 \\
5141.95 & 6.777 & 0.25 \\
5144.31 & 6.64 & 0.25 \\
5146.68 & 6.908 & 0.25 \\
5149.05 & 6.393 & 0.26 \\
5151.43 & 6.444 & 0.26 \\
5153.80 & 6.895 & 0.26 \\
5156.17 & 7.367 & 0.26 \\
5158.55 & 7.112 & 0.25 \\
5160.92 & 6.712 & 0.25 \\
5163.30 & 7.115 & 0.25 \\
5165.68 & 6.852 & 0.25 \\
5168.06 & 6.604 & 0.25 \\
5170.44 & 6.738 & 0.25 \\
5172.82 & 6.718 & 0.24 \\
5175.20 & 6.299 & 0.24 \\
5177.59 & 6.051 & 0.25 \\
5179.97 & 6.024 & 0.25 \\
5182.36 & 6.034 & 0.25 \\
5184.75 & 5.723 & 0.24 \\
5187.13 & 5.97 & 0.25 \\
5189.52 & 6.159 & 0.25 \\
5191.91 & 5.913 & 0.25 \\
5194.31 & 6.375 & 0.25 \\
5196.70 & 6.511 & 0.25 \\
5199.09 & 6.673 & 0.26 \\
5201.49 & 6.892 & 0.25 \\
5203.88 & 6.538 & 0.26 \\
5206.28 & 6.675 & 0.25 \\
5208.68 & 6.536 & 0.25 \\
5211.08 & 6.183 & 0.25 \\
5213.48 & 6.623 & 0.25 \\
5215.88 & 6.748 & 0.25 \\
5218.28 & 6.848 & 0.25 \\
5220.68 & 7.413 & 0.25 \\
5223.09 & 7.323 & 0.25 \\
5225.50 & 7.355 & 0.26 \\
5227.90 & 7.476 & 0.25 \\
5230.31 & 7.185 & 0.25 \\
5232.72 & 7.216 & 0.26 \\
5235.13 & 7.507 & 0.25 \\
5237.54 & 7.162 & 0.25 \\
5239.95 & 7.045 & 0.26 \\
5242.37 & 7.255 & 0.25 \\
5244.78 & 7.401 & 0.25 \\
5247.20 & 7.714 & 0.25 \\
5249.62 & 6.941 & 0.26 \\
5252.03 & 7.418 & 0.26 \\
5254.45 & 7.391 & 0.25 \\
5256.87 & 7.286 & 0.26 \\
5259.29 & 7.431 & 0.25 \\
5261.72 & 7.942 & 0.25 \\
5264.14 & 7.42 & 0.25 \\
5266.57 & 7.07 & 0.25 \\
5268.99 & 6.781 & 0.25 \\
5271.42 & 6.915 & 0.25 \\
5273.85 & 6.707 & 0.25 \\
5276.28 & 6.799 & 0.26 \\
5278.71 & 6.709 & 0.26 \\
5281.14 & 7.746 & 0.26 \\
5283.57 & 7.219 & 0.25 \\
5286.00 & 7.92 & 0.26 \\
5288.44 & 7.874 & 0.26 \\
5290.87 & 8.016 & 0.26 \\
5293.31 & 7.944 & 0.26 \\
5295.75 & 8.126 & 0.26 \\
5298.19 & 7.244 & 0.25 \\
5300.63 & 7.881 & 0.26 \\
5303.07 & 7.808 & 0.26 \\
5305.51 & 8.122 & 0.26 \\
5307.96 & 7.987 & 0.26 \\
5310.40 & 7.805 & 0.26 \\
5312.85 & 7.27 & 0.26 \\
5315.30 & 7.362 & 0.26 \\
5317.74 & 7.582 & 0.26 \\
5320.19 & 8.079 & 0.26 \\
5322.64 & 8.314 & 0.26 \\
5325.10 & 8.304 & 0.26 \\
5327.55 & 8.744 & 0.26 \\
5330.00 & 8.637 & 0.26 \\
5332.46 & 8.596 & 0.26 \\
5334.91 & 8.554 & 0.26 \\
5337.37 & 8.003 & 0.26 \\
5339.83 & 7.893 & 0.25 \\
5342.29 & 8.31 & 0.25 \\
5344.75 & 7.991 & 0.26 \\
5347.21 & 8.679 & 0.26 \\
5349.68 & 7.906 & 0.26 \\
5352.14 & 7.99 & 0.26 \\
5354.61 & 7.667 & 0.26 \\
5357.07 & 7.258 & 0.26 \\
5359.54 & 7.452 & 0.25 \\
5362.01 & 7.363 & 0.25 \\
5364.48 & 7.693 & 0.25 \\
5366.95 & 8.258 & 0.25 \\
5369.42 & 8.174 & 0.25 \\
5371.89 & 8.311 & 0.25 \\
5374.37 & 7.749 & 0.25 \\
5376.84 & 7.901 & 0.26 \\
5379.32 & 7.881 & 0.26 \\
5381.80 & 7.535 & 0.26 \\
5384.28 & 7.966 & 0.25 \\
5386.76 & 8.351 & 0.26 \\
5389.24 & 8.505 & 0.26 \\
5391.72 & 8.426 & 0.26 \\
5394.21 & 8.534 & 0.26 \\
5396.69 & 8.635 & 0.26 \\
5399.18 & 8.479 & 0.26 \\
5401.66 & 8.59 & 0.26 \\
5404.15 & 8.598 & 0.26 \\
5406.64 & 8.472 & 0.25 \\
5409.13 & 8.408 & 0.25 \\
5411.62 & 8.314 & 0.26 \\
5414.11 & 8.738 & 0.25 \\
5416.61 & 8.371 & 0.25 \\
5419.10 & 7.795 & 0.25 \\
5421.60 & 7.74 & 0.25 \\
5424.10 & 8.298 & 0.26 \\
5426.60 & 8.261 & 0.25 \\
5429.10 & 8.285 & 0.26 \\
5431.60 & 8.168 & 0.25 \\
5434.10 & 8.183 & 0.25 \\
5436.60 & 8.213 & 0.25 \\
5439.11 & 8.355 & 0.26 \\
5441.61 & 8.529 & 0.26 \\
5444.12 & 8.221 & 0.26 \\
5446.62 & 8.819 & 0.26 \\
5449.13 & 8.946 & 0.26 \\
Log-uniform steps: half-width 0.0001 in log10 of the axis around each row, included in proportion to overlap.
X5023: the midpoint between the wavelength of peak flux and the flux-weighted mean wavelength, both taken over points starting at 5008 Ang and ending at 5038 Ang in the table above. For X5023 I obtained 5021.3 Ang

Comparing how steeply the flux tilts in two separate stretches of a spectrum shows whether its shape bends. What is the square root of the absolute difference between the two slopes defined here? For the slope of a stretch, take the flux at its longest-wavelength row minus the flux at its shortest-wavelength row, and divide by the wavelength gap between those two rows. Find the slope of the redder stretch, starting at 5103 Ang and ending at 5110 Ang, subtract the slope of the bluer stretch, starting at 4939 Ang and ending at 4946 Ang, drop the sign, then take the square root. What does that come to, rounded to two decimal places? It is 0.29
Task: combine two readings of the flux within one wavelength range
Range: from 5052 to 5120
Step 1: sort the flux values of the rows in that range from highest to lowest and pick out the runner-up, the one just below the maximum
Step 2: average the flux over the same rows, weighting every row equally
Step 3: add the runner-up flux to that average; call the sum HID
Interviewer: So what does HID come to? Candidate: 11.9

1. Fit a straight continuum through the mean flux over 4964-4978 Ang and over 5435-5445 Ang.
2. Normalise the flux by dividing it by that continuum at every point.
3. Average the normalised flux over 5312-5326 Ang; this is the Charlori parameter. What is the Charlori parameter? 1.03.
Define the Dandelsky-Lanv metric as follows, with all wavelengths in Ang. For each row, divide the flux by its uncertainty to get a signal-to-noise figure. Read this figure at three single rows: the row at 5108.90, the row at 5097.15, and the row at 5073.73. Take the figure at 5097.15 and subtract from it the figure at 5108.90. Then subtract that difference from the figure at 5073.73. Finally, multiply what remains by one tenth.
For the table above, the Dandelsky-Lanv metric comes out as 2.83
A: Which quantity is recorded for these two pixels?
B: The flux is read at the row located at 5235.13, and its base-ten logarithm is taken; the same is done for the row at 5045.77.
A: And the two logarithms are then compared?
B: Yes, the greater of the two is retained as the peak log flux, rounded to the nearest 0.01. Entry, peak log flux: 0.88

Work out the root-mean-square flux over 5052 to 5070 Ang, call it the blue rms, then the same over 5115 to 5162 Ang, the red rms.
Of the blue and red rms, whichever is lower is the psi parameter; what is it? 5.6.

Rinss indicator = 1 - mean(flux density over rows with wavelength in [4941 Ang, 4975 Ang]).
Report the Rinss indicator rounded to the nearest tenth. -4.2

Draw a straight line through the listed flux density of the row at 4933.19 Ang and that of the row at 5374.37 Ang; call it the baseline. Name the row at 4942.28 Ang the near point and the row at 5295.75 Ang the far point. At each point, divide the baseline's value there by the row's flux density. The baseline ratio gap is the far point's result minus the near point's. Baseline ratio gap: -0.12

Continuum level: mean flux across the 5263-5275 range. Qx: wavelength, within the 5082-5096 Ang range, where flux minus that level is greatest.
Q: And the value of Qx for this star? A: 5083.09 Ang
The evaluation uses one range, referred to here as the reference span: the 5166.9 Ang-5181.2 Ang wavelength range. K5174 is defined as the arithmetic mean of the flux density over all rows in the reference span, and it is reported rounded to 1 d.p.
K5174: 6.4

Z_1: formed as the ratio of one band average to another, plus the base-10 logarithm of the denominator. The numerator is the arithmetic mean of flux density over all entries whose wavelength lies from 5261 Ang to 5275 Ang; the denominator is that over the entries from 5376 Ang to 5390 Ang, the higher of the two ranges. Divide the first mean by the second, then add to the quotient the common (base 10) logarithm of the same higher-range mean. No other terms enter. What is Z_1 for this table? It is 1.79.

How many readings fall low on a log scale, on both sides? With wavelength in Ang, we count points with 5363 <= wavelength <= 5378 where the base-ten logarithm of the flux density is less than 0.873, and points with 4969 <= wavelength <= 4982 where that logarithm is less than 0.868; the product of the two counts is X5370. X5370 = 0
